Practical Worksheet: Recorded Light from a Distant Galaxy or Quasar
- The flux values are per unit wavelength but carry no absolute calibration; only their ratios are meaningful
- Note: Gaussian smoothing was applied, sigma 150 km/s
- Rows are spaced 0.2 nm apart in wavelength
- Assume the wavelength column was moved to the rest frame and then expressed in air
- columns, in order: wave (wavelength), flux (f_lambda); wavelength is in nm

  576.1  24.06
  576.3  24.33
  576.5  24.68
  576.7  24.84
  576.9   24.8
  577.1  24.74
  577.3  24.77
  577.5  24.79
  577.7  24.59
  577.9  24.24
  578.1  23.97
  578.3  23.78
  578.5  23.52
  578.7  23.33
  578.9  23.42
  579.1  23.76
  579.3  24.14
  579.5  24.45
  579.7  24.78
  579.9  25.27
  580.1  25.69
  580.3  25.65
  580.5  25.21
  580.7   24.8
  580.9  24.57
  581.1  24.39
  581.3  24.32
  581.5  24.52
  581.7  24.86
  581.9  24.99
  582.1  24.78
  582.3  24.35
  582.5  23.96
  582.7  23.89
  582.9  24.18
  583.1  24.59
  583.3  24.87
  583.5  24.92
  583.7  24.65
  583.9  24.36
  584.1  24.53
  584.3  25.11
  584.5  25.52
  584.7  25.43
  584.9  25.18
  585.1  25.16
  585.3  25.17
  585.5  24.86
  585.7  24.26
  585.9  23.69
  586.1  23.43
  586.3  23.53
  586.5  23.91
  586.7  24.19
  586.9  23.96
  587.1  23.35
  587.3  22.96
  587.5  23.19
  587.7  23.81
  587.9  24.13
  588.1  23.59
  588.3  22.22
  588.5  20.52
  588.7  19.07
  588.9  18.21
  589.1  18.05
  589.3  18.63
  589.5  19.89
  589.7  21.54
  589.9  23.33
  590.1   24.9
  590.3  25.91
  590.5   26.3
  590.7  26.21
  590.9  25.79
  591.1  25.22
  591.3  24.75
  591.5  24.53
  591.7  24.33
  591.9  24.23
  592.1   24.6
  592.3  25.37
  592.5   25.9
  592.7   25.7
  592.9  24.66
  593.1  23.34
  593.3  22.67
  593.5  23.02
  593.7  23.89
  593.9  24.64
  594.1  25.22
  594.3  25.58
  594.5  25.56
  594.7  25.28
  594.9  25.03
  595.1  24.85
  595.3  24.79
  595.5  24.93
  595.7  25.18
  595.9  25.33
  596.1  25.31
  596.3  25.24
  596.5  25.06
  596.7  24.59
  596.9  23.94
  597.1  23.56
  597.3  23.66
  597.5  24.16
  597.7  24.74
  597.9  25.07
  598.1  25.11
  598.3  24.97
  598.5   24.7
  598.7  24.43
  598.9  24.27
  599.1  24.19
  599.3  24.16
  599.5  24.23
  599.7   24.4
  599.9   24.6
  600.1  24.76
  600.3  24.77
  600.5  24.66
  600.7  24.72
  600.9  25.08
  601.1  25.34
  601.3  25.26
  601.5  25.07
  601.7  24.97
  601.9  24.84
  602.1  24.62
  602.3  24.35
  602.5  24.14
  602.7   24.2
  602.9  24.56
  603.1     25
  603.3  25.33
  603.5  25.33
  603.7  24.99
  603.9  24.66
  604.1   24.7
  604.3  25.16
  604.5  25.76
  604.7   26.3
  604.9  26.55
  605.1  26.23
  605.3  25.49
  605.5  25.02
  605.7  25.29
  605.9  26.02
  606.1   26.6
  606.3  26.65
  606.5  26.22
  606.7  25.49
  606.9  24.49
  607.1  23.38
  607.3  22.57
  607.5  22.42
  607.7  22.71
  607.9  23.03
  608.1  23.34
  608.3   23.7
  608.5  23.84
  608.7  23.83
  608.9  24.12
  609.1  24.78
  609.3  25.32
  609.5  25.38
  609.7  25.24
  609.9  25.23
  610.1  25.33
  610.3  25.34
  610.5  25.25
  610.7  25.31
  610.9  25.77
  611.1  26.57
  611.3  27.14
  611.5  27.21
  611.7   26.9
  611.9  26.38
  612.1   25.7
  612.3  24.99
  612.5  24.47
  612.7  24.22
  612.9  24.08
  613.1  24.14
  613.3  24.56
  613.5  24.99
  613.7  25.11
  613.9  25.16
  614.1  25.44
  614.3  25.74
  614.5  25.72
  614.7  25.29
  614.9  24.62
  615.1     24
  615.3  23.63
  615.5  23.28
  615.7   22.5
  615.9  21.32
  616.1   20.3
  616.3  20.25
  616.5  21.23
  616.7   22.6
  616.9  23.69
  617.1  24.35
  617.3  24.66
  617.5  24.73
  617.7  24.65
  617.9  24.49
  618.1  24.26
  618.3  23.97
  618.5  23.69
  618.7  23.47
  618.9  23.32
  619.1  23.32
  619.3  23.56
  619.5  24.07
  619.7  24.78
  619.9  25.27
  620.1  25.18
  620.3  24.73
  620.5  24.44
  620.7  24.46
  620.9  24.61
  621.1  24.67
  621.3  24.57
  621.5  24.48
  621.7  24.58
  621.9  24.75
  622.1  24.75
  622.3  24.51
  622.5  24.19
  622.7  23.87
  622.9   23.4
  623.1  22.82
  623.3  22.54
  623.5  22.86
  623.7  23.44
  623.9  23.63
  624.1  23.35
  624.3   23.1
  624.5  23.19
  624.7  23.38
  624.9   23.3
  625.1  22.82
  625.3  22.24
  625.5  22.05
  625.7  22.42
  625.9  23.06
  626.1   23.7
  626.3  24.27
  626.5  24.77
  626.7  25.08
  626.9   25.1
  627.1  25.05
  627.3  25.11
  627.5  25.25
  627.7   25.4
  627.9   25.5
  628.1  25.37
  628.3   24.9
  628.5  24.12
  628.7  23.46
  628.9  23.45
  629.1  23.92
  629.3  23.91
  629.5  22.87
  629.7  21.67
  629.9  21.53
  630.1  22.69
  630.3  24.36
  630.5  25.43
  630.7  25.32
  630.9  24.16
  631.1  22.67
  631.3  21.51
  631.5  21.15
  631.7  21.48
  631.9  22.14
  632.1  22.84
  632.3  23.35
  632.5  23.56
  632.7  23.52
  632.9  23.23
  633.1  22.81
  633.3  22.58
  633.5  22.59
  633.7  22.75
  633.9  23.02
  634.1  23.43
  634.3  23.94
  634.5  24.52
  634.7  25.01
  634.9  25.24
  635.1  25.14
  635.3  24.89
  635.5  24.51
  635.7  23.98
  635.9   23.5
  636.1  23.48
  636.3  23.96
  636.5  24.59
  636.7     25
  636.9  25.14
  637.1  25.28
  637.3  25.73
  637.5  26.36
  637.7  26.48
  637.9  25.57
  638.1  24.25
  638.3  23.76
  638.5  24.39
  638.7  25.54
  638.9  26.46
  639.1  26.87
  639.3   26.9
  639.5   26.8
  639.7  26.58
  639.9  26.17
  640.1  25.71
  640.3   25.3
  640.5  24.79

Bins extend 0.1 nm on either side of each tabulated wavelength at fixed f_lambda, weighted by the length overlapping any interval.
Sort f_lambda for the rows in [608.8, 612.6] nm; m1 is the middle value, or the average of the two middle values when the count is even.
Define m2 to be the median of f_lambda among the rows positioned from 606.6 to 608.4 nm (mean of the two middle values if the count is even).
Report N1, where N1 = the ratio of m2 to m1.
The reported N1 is 0.921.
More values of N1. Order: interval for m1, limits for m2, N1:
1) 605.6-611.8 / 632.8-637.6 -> 0.959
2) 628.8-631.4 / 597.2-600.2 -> 1.042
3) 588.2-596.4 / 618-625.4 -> 0.963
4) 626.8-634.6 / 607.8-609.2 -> 1.016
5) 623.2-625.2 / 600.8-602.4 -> 1.076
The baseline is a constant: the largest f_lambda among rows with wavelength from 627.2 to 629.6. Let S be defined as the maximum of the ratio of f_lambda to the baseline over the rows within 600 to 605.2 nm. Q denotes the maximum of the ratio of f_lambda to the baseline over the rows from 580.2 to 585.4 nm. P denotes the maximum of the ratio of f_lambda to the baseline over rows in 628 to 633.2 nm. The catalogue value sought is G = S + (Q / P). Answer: 2.05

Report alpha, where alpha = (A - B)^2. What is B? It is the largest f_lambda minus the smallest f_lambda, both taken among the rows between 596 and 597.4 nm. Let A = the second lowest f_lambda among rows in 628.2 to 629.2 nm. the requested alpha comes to 471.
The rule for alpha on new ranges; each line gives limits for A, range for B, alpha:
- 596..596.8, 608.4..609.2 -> 581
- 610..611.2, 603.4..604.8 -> 560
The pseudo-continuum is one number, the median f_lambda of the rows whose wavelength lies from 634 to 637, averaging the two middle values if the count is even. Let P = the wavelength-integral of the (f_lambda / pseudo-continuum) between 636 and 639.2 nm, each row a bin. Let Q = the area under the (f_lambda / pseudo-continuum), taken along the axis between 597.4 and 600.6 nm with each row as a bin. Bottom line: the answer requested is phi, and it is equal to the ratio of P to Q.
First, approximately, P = 3.29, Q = 3.21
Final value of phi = 1.025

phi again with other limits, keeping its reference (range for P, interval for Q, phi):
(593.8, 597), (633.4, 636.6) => 1.042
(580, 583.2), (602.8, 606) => 0.971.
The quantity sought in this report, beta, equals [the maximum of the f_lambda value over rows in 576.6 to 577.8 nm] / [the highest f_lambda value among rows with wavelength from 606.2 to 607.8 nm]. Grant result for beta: 0.93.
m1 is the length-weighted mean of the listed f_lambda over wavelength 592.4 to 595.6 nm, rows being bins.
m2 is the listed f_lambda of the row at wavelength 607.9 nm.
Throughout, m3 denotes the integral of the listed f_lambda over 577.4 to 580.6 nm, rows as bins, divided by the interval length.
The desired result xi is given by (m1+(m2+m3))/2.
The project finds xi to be 36.07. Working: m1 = 24.7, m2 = 23.03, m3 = 24.4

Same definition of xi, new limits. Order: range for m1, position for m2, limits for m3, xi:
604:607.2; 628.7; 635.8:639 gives 37.01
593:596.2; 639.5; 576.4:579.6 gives 37.85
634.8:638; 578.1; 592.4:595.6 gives 36.79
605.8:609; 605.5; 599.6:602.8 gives 37.02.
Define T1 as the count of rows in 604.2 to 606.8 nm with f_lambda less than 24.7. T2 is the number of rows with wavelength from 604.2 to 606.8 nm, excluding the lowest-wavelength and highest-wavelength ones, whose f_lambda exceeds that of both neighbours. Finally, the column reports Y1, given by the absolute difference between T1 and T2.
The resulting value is 2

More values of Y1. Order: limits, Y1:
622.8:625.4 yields 11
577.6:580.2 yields 10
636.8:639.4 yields 2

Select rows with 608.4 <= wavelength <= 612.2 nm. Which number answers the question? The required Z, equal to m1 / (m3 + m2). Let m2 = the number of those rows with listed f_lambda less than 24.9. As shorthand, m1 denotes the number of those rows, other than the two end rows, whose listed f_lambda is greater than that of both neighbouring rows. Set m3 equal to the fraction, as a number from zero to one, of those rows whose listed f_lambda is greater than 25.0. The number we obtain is 0.63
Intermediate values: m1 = 3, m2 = 4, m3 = 0.79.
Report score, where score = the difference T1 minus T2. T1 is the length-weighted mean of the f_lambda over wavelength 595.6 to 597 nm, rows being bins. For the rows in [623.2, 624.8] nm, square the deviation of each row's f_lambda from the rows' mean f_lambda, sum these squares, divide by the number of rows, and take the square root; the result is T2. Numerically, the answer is 24.6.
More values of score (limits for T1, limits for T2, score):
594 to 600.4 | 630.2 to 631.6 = 23.1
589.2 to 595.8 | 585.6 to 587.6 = 24.0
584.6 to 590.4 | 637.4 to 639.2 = 21.9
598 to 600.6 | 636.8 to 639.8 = 23.6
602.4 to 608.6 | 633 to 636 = 23.9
